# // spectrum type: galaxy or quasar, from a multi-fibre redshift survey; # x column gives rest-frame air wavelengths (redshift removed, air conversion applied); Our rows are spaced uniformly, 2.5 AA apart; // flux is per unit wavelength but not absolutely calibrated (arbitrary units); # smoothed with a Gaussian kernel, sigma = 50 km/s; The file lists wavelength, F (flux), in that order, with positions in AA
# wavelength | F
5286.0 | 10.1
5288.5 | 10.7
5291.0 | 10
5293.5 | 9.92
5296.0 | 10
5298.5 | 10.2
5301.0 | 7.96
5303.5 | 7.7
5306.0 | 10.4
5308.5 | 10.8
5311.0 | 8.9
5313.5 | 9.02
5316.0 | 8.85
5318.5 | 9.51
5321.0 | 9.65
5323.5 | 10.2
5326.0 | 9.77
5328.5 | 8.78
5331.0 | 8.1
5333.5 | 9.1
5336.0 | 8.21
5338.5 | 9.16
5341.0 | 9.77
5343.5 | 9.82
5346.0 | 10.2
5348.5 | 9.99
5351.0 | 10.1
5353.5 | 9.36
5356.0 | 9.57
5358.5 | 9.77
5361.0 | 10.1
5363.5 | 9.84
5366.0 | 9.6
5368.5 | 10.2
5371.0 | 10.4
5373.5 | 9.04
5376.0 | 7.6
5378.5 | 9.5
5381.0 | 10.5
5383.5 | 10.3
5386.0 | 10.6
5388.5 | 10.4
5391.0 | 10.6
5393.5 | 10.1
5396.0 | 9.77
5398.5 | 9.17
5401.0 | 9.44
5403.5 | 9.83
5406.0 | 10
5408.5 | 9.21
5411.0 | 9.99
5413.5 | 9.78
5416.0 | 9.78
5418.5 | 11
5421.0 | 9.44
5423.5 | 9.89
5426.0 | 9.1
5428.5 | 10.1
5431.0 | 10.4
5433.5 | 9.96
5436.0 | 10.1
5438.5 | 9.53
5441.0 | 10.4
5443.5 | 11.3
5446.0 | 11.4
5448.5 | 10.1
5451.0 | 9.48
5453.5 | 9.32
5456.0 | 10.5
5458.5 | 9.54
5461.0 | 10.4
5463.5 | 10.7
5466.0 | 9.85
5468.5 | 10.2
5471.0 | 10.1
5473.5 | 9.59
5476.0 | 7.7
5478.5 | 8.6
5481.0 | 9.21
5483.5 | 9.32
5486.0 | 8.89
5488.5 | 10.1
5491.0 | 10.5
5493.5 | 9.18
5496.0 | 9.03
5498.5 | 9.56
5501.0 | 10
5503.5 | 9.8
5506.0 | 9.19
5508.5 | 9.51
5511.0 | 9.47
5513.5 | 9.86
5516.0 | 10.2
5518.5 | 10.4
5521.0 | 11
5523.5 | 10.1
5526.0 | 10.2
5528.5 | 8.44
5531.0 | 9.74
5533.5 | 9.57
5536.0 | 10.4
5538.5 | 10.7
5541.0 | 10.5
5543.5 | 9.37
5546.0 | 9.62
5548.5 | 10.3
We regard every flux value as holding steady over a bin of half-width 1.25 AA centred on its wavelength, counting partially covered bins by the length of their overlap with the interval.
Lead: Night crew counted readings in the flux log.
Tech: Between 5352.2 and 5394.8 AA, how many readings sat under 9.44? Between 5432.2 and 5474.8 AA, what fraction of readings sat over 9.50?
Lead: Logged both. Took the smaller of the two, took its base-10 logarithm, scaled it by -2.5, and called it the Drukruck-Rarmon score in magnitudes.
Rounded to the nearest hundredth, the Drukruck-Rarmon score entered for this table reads 0.14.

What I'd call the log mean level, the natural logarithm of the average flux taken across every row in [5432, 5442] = 2.30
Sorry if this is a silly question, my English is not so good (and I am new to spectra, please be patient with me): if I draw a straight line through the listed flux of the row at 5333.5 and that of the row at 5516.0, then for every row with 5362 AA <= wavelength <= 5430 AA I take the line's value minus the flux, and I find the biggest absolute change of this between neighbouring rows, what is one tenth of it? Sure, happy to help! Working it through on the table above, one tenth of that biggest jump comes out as 0.19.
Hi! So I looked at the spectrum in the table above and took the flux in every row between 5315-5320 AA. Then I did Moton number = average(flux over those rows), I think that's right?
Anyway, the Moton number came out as 9.2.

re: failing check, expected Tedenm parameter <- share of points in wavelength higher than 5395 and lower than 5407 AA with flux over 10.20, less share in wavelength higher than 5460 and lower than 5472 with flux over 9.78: -1.0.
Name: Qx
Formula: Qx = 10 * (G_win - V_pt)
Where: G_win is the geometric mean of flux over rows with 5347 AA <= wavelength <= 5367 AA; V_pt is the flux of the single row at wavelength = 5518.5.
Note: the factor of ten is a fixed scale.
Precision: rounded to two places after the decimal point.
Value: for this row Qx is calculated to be -6.12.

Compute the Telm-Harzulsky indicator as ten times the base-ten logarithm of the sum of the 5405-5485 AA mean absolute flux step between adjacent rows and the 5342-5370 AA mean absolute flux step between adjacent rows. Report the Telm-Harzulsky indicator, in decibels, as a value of 0.0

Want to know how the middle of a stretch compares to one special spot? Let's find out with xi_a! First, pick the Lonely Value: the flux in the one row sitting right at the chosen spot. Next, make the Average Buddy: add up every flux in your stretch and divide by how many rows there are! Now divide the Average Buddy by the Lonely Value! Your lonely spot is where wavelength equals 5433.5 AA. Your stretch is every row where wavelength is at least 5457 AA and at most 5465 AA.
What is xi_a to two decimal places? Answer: 1.03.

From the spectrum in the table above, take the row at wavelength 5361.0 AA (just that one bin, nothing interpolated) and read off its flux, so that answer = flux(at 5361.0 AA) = 10.1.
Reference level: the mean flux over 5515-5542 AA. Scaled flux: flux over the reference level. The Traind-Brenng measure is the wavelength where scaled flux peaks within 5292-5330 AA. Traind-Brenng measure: 5308.5 AA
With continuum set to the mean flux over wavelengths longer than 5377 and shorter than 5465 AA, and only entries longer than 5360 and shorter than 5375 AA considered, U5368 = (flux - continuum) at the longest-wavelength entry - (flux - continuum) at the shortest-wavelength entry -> -1.1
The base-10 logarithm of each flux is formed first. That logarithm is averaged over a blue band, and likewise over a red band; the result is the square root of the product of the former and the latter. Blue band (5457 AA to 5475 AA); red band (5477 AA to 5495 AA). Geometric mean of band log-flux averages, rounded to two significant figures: 0.99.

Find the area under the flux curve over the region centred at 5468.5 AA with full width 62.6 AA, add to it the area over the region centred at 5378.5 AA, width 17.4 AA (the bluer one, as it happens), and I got 781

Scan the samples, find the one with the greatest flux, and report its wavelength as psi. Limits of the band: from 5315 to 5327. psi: 5323.5 AA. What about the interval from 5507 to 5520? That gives 5518.5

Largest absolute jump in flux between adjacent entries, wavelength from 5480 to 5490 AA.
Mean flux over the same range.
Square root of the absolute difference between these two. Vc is 2.86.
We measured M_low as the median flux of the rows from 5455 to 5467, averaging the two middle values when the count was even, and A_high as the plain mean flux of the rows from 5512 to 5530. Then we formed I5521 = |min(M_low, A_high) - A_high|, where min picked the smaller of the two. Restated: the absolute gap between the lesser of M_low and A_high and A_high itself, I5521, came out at 0.00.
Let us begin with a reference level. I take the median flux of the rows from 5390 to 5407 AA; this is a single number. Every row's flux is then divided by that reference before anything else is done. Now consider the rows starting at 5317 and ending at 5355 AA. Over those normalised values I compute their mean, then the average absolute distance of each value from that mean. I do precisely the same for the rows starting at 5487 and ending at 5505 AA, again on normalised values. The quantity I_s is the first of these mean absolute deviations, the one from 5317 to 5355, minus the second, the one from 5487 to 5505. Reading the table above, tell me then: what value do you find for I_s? 0.012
